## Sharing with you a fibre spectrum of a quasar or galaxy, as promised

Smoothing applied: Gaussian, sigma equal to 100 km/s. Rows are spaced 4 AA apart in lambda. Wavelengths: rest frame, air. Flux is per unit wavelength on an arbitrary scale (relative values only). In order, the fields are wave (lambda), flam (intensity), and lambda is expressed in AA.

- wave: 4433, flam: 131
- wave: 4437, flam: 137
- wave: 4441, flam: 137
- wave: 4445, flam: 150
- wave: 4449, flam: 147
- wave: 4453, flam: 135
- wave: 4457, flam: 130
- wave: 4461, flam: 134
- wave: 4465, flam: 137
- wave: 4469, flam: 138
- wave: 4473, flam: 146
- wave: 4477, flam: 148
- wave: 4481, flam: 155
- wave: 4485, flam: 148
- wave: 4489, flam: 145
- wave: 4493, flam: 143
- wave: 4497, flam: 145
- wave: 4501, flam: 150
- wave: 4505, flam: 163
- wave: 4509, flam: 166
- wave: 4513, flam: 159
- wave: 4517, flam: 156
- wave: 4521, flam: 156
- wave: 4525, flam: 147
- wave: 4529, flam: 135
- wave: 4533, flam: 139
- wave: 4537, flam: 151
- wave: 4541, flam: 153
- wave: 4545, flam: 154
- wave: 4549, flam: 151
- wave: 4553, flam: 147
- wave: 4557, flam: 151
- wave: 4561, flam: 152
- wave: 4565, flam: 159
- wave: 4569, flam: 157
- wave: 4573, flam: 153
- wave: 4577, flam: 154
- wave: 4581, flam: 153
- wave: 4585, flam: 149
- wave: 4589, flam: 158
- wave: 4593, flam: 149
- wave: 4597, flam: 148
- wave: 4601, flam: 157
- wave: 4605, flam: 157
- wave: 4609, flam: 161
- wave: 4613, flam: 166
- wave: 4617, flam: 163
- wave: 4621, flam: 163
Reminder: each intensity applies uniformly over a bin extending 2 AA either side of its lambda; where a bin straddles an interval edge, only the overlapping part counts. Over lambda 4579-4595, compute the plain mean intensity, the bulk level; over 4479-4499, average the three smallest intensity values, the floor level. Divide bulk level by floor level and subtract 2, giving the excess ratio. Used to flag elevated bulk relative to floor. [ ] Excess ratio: -0.95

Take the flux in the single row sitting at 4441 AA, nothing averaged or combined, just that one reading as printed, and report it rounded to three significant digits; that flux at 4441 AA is 137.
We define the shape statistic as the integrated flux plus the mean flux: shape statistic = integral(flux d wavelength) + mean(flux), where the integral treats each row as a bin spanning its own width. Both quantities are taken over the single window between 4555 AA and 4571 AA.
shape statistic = 2631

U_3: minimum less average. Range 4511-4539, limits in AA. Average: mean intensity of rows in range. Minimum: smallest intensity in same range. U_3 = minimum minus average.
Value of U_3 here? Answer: -14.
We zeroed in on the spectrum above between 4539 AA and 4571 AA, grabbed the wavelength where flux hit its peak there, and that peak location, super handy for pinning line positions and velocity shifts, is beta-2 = 4565 AA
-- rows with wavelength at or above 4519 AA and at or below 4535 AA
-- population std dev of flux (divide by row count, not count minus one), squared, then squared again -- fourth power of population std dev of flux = 4184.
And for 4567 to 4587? 43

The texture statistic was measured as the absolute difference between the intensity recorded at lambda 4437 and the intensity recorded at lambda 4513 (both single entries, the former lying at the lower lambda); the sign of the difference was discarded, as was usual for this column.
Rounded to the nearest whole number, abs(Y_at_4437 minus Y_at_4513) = 22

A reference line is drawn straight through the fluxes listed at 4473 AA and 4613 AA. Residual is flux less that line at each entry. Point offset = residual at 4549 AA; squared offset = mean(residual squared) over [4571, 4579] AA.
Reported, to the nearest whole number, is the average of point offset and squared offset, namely 22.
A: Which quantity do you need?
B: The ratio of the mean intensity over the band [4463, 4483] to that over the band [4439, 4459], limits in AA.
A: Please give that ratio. 1.04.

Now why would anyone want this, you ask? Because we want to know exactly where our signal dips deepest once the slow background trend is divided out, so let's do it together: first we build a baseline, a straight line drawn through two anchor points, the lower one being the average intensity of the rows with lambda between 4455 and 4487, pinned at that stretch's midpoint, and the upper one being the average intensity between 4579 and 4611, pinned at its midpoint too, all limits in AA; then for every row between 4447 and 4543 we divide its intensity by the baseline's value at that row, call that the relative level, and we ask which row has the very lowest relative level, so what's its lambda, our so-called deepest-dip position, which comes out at 4529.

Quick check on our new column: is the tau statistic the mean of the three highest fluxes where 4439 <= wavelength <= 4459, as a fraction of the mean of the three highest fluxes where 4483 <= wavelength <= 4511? 0.91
